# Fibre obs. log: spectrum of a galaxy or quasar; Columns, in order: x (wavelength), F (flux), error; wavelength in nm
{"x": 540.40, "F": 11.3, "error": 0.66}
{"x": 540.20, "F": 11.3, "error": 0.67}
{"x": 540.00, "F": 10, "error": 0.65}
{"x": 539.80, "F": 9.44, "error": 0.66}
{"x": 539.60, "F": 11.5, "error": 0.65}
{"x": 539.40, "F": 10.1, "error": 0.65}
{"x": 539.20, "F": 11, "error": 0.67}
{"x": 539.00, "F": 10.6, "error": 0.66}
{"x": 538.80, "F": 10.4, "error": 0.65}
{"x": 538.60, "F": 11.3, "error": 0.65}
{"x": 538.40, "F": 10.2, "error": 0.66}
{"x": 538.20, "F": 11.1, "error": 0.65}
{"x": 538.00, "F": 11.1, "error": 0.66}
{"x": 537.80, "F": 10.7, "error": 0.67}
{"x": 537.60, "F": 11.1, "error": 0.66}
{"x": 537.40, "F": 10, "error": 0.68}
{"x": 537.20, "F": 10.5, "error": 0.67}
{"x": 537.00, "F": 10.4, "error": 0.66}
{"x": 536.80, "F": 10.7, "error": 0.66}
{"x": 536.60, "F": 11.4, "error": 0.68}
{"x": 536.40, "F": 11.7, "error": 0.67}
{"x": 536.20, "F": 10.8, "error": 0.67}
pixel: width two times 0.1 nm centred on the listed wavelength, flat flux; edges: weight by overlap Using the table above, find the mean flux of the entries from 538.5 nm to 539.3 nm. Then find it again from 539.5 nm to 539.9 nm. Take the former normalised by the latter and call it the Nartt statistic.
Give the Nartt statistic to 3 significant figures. 1.03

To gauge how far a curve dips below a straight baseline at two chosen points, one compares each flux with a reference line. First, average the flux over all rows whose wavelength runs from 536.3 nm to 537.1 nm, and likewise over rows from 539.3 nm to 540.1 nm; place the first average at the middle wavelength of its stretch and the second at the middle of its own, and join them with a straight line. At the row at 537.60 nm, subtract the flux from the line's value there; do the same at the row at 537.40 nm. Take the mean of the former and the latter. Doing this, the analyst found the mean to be 0.3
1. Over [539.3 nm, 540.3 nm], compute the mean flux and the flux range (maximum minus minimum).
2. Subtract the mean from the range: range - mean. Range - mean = -8.41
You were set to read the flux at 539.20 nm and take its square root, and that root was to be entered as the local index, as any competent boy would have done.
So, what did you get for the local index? 3.32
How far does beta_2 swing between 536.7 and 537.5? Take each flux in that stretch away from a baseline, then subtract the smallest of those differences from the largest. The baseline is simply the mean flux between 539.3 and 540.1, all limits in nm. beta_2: 0.7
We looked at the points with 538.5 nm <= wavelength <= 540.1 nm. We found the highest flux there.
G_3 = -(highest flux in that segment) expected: -11.5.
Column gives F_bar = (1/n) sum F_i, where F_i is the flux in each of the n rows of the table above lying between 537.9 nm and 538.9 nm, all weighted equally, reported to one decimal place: 10.8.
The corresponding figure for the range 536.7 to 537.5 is 10.4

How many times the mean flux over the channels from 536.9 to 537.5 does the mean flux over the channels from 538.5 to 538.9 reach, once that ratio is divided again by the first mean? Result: 0.102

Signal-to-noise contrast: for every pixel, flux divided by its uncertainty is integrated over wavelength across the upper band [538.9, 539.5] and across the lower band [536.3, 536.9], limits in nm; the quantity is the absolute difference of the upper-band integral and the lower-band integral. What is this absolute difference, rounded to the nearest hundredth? 0.48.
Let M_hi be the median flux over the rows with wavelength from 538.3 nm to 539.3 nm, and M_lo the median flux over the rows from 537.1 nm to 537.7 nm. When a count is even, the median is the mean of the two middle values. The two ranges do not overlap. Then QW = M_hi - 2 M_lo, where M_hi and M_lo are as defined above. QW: -10.4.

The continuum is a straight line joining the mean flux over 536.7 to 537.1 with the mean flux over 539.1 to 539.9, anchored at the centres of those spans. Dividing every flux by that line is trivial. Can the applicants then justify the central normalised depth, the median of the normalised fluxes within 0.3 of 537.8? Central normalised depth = 1.05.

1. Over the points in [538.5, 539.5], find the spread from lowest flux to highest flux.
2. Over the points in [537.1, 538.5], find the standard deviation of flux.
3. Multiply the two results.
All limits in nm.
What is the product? 0.5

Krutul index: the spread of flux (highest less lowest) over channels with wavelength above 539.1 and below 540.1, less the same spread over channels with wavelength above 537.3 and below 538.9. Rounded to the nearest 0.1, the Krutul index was 0.8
